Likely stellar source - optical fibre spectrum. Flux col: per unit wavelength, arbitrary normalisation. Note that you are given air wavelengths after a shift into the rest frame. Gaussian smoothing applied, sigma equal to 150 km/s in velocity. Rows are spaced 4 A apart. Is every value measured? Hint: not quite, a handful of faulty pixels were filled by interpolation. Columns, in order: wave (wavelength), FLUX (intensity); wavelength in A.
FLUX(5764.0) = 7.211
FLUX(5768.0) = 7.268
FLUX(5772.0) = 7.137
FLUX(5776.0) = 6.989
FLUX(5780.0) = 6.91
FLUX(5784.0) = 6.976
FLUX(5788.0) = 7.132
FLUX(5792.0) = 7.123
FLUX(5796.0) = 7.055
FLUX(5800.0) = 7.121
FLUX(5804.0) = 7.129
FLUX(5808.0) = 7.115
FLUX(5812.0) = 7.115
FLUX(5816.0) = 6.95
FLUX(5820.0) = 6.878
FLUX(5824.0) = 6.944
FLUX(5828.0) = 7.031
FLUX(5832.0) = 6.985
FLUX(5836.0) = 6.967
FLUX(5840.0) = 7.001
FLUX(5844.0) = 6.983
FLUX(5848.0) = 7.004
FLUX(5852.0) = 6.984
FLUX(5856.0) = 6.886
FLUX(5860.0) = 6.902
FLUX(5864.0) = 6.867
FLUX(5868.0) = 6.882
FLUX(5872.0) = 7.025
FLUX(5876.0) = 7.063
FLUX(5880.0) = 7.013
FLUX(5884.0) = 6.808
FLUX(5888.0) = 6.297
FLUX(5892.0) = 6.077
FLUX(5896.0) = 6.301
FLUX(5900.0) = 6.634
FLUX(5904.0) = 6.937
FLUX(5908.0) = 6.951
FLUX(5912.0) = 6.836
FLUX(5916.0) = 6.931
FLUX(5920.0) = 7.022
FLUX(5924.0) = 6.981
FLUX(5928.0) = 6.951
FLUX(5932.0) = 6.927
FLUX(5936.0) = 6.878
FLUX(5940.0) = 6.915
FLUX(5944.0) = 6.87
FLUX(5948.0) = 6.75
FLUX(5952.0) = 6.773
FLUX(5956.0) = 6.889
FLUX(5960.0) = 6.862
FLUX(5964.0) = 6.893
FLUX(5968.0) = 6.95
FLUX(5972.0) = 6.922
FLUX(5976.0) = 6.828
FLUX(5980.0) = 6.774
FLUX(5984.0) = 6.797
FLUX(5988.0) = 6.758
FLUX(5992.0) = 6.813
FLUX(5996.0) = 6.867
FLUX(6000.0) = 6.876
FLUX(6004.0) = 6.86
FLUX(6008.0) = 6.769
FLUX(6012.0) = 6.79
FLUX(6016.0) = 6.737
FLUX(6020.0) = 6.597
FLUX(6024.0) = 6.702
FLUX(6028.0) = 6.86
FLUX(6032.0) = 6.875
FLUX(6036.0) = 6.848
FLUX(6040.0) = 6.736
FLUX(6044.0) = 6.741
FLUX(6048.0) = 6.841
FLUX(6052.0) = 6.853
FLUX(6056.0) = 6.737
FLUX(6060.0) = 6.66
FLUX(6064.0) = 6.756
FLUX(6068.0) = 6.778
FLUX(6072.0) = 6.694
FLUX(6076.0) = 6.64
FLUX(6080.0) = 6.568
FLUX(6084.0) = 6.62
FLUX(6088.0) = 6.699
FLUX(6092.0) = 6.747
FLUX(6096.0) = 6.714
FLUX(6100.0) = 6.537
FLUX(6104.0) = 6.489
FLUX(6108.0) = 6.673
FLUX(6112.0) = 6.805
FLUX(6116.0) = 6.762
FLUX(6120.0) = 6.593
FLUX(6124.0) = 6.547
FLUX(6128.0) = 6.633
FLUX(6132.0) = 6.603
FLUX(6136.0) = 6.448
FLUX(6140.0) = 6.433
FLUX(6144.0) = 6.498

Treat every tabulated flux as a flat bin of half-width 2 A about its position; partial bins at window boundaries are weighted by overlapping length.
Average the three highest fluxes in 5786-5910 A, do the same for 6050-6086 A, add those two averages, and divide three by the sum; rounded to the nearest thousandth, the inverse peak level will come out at 0.215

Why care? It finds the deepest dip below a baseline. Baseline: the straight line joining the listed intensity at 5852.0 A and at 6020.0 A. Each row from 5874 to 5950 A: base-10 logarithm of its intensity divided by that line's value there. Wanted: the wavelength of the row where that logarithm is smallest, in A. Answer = 5892.0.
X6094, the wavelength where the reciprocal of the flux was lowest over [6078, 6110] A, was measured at 6092.0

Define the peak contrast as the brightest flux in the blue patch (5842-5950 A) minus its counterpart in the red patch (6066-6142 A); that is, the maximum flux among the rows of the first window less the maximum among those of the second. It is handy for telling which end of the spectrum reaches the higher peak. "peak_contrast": 0.26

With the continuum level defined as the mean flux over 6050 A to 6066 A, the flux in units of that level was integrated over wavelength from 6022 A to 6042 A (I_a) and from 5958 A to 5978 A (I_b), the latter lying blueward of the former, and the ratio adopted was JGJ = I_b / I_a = 1.01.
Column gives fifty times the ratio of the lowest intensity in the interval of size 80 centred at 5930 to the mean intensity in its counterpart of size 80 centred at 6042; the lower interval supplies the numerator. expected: 45.0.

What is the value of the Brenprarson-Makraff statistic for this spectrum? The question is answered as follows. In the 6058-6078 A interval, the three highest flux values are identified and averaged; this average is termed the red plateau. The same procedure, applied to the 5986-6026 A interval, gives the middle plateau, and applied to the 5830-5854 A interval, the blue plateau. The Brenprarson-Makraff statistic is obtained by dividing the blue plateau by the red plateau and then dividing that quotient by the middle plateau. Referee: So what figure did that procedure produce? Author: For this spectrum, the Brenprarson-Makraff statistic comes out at 0.151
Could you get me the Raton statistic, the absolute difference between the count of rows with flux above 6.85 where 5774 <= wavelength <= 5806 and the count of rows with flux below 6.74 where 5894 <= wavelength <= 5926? 6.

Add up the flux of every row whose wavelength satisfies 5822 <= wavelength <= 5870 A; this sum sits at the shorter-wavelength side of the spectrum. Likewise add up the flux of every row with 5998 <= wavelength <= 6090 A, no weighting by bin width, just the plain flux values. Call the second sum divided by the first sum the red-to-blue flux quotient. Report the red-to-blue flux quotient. 1.9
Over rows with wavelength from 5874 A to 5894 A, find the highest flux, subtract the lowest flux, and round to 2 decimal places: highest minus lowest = 0.99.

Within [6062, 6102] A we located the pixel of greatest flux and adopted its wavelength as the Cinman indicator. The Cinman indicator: 6068.0 A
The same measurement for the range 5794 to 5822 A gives 5804.0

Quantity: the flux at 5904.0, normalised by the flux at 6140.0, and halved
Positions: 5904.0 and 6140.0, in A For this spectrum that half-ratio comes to 0.539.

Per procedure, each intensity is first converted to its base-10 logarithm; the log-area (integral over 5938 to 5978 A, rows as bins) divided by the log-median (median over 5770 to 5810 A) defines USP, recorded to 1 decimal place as 39.3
